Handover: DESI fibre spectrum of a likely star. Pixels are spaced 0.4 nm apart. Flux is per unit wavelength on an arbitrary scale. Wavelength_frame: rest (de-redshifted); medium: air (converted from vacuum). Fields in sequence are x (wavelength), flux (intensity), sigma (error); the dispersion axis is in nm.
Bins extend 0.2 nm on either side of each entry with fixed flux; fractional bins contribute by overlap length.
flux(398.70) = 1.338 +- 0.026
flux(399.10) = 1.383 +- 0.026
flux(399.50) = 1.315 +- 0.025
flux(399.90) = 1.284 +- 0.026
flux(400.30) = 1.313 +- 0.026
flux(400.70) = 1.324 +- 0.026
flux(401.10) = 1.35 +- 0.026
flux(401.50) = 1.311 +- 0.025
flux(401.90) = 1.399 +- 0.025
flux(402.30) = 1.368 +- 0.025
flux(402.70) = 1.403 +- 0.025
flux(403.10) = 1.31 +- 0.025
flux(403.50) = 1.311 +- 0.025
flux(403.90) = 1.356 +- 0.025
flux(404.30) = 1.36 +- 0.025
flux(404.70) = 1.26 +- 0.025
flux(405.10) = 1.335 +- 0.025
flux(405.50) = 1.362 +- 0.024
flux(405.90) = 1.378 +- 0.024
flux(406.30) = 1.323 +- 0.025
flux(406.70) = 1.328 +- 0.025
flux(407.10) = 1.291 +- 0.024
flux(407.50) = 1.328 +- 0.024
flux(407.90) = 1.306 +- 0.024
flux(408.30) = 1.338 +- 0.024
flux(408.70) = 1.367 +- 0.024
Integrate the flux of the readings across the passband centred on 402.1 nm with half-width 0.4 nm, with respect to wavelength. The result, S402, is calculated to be 1.1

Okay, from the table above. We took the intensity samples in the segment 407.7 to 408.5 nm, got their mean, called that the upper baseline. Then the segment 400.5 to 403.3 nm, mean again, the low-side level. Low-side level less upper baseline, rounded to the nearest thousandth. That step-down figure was 0.030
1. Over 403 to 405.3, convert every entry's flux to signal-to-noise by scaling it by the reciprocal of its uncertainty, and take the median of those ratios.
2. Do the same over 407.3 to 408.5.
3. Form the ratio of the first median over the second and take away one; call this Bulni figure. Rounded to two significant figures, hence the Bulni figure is -0.044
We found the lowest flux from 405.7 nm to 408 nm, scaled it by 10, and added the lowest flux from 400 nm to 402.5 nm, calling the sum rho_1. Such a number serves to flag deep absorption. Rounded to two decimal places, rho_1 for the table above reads 14.22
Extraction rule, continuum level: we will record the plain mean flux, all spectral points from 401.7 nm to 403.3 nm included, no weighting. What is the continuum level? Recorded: 1.37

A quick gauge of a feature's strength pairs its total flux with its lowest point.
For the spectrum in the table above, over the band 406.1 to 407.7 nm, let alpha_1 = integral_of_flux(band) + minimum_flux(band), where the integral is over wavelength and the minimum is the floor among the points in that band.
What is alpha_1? 3.40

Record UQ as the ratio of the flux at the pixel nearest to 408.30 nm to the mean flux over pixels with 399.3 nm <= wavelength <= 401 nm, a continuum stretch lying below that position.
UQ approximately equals 1.02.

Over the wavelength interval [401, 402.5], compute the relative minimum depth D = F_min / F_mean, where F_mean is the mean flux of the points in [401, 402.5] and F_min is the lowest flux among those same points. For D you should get 0.966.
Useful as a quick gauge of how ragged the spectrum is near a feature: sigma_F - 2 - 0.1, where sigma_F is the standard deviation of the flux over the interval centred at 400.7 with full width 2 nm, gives -2.08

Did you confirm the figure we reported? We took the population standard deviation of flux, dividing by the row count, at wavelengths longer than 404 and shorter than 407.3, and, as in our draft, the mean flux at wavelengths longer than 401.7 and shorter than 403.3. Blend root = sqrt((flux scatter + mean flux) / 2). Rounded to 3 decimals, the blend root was 0.839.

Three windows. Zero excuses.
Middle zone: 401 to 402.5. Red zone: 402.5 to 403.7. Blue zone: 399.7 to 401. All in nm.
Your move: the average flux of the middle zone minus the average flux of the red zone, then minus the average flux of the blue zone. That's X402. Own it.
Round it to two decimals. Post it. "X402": -1.29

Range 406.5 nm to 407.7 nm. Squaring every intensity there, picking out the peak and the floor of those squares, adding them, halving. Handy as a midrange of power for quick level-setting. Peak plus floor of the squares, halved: 1.72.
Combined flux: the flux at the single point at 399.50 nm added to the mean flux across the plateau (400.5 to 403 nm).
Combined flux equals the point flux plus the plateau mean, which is 2.67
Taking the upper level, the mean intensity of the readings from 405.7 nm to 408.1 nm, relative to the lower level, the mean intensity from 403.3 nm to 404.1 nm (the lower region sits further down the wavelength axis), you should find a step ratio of 0.994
